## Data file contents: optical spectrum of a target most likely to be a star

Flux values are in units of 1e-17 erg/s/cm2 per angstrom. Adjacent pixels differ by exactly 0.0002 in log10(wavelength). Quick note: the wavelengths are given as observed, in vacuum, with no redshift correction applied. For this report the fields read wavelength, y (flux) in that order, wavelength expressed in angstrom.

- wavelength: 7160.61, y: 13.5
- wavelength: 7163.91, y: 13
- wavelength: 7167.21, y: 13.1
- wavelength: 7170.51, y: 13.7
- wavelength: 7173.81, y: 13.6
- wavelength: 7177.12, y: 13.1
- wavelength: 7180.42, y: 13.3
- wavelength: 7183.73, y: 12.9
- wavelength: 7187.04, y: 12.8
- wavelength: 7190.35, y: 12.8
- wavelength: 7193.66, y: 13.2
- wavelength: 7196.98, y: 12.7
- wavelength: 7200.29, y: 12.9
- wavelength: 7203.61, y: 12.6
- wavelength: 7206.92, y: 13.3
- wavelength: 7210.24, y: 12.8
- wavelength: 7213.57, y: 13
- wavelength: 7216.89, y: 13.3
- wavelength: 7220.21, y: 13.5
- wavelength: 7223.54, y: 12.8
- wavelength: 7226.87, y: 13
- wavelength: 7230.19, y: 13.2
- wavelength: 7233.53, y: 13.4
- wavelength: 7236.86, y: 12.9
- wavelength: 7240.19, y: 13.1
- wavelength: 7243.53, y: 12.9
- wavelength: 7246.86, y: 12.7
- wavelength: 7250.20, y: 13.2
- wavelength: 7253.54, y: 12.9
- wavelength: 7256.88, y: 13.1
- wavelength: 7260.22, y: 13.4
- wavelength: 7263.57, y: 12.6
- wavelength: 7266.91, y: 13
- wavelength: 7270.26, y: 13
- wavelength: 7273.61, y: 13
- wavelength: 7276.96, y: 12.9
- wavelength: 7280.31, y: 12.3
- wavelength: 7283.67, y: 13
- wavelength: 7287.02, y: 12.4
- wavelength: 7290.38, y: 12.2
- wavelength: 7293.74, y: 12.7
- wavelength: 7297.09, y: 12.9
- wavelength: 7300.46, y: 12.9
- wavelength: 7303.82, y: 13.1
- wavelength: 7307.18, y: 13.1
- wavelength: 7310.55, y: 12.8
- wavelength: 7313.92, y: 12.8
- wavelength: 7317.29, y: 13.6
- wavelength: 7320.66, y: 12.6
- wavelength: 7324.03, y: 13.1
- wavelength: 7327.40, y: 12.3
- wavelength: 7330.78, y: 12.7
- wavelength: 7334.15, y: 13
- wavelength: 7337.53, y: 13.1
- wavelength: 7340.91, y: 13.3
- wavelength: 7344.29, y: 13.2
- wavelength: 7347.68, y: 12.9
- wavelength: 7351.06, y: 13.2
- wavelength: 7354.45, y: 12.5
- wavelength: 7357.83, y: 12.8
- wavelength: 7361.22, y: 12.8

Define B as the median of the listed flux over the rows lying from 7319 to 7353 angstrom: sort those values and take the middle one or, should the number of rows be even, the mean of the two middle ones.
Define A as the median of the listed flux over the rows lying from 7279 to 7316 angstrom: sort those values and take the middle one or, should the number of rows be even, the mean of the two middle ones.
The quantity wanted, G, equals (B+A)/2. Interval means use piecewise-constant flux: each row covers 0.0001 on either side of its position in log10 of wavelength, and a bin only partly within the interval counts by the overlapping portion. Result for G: 12.9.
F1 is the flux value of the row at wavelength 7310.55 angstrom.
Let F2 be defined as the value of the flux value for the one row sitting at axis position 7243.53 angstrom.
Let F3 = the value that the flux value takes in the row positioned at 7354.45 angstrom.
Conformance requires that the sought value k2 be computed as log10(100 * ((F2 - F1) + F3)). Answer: 3.10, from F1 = 12.8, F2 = 12.9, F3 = 12.5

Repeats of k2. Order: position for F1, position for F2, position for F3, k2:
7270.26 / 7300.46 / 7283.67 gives 3.11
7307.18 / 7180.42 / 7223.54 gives 3.11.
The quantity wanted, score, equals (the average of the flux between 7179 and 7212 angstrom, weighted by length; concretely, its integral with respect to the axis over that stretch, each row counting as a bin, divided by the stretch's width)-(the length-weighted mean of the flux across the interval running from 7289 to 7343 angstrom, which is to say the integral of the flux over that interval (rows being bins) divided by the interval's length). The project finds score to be 0.03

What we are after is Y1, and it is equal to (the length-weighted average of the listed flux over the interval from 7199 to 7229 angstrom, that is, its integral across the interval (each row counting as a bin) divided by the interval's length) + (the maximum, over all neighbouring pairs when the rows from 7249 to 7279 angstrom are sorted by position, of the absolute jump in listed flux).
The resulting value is 13.83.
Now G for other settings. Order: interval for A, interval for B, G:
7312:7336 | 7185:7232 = 12.9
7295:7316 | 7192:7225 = 12.9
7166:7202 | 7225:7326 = 13.0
